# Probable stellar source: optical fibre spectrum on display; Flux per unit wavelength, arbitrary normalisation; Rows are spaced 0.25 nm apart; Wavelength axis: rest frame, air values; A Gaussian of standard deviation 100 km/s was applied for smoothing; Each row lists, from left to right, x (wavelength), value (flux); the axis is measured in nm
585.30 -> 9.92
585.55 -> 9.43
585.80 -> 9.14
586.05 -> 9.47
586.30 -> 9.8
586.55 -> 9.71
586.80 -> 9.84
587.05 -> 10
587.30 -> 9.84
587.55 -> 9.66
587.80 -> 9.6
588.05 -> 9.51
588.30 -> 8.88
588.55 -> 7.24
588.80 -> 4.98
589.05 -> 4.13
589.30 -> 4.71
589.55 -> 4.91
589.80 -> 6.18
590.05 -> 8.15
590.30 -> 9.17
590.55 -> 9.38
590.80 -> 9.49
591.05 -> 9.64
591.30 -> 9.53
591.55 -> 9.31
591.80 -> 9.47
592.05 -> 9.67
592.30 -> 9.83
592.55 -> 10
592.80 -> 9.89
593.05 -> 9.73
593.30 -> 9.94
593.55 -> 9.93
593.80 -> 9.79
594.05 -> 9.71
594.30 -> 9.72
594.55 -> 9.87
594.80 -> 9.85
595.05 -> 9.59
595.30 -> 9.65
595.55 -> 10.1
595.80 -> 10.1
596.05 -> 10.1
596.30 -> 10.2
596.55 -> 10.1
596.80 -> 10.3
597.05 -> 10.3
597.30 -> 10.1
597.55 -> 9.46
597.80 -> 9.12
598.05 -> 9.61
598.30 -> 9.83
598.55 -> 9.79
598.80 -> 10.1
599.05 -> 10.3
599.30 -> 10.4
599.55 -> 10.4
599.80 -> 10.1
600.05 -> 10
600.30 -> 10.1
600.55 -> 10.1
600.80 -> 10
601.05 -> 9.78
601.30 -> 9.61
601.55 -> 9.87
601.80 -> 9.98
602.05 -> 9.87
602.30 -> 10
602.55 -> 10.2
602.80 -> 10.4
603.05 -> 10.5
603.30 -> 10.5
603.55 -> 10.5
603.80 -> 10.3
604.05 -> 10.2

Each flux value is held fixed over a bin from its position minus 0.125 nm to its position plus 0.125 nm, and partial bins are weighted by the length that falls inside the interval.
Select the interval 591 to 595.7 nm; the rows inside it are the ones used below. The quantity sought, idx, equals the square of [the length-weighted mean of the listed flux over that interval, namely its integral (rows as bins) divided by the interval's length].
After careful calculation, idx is 95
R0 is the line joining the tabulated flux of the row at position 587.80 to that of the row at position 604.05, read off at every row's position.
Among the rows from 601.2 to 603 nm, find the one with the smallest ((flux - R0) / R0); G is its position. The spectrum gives 601.30 nm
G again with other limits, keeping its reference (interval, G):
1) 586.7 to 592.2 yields 589.05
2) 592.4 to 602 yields 597.80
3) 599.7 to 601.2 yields 601.05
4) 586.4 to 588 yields 587.80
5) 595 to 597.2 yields 595.05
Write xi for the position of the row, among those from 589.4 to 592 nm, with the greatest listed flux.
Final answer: 591.05 nm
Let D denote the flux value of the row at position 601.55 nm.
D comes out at 9.87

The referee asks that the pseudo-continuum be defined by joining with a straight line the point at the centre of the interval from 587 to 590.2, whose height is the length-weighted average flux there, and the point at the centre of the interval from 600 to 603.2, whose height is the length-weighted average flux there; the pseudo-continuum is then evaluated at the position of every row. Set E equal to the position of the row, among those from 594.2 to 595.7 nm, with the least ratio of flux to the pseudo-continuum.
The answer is 595.05 nm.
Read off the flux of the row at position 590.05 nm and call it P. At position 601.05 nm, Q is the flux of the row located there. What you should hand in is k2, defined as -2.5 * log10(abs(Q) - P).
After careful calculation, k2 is -0.5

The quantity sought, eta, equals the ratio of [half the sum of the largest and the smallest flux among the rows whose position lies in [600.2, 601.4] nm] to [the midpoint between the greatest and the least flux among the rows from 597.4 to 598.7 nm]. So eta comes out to 1.04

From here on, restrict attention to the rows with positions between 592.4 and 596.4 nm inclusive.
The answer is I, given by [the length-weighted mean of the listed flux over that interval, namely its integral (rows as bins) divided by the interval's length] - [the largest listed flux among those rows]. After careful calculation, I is -0.32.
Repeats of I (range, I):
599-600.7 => -0.21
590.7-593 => -0.35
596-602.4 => -0.42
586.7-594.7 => -1.20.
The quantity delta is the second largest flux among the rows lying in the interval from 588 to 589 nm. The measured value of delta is 8.88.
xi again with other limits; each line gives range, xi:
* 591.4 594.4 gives 592.55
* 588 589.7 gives 588.05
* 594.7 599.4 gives 599.30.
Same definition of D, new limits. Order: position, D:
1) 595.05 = 9.59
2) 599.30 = 10.4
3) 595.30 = 9.65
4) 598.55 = 9.79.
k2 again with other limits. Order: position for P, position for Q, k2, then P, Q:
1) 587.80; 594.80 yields 1.5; 9.6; 9.85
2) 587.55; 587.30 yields 1.9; 9.66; 9.84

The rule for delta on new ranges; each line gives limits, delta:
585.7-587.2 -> 9.84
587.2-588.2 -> 9.66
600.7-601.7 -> 9.87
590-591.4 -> 9.53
